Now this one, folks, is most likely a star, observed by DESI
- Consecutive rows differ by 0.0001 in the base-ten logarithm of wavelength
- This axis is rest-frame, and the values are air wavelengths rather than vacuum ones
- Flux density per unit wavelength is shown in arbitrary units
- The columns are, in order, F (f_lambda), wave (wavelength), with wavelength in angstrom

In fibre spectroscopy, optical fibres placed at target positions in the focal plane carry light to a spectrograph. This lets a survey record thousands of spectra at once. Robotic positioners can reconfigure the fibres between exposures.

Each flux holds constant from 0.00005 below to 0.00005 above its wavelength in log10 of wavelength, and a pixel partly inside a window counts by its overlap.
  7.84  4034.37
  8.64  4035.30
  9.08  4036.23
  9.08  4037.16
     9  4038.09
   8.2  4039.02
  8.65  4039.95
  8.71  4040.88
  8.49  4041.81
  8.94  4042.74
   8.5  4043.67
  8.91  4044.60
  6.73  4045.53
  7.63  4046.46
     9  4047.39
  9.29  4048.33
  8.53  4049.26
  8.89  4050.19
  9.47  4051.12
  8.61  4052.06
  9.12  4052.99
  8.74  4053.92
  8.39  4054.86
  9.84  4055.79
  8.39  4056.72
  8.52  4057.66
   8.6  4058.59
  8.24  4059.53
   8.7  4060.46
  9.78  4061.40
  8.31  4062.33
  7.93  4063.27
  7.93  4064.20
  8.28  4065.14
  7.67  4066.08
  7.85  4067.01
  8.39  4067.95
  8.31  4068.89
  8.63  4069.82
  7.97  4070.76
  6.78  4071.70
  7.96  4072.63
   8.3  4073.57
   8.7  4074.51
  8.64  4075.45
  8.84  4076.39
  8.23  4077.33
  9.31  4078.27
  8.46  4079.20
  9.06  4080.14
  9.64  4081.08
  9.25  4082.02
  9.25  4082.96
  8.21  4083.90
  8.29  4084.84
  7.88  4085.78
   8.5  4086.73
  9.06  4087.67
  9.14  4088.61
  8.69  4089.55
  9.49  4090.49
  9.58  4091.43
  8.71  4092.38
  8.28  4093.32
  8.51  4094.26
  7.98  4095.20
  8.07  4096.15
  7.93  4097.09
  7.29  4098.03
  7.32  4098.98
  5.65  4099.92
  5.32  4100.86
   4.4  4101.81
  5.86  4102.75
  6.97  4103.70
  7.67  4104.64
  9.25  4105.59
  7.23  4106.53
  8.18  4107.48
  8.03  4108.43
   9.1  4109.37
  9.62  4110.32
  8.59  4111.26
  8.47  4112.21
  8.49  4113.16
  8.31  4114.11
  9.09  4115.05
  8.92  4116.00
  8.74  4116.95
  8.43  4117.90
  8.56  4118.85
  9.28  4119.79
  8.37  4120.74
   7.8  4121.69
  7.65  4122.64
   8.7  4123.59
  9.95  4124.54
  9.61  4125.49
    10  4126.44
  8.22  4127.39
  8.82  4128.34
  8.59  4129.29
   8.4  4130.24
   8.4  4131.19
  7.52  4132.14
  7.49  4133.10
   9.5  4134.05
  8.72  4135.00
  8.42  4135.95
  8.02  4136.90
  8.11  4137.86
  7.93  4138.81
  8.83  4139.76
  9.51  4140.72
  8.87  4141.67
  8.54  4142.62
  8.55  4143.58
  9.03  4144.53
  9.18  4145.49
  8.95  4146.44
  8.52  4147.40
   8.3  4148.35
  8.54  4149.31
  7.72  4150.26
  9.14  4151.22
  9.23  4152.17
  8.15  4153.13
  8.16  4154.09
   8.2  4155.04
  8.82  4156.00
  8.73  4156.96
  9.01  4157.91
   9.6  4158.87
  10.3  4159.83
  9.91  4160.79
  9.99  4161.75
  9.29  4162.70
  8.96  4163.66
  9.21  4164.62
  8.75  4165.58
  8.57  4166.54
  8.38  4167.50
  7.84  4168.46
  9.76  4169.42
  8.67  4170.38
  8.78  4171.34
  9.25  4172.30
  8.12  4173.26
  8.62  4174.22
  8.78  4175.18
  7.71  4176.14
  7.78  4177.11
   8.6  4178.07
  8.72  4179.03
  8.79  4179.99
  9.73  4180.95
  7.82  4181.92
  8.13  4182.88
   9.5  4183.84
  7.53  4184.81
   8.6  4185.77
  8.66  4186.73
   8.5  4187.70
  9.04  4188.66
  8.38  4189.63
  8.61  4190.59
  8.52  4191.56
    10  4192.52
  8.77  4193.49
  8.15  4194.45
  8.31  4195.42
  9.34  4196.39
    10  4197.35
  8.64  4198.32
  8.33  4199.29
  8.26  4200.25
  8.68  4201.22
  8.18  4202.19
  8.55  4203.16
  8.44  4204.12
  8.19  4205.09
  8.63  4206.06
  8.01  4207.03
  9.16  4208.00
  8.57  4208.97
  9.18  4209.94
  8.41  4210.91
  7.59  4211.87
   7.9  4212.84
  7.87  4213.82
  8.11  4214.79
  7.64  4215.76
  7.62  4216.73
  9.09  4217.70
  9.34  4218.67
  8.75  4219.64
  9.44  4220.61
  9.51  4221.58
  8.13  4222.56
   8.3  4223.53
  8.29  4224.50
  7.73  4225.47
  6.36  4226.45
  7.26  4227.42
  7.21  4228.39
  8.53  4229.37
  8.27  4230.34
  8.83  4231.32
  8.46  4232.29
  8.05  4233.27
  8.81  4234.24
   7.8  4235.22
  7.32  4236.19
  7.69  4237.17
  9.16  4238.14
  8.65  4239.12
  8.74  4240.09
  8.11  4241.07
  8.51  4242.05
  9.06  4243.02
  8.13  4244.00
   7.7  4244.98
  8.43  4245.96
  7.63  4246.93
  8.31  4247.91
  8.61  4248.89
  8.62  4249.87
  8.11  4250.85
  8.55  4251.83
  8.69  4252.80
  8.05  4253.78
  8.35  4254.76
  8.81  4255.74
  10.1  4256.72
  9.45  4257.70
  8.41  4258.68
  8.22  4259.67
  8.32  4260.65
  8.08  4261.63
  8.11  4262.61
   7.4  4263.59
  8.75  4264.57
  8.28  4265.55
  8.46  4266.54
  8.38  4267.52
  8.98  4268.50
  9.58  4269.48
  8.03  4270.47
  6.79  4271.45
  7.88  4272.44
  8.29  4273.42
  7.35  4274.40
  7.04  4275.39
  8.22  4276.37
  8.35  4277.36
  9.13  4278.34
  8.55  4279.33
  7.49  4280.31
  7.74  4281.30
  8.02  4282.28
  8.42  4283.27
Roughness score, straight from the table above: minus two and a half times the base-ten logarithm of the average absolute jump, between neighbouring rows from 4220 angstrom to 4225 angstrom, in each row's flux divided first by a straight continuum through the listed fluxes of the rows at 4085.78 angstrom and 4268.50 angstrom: 3.3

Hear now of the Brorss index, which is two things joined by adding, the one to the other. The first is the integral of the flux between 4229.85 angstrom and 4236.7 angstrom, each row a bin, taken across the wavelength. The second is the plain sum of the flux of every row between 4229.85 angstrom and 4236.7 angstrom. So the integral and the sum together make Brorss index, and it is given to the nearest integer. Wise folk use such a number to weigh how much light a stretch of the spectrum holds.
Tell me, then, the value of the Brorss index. 114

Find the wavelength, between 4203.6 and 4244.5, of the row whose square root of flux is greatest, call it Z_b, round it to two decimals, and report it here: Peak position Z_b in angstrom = 4221.58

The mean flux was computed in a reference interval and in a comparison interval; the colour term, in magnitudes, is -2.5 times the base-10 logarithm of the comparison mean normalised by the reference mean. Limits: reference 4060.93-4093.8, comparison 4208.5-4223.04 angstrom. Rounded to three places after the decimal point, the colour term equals 0.010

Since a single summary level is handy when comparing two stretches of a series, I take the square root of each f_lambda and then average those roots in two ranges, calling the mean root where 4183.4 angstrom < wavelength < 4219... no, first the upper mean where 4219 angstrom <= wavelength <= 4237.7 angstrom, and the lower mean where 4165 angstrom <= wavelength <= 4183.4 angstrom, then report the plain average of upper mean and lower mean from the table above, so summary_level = 2.89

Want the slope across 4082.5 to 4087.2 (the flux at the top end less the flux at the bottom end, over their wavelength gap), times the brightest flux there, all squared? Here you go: 3.4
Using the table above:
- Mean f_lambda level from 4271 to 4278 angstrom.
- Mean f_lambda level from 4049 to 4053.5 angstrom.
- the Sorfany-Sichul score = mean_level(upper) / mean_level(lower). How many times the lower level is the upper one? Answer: 0.86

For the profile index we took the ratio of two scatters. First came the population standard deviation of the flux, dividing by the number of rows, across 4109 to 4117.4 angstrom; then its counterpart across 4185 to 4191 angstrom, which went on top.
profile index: 0.53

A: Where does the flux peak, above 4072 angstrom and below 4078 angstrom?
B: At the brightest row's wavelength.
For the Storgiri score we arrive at 4076.39 angstrom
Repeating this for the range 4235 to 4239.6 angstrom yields 4238.14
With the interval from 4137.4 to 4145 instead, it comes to 4140.72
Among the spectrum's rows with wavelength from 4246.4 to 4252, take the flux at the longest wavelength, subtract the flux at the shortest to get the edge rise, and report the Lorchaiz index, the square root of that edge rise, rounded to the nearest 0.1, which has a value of 1.0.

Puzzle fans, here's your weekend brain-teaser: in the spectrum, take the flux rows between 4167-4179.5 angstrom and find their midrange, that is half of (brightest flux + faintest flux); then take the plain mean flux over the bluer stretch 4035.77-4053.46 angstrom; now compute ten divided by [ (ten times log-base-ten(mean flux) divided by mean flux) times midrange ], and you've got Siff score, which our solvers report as 1.06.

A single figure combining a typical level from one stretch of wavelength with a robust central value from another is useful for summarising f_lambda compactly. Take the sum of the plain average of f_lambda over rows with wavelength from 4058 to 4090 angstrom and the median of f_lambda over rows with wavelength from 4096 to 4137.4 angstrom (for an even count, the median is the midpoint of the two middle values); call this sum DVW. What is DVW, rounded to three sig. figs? 16.9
